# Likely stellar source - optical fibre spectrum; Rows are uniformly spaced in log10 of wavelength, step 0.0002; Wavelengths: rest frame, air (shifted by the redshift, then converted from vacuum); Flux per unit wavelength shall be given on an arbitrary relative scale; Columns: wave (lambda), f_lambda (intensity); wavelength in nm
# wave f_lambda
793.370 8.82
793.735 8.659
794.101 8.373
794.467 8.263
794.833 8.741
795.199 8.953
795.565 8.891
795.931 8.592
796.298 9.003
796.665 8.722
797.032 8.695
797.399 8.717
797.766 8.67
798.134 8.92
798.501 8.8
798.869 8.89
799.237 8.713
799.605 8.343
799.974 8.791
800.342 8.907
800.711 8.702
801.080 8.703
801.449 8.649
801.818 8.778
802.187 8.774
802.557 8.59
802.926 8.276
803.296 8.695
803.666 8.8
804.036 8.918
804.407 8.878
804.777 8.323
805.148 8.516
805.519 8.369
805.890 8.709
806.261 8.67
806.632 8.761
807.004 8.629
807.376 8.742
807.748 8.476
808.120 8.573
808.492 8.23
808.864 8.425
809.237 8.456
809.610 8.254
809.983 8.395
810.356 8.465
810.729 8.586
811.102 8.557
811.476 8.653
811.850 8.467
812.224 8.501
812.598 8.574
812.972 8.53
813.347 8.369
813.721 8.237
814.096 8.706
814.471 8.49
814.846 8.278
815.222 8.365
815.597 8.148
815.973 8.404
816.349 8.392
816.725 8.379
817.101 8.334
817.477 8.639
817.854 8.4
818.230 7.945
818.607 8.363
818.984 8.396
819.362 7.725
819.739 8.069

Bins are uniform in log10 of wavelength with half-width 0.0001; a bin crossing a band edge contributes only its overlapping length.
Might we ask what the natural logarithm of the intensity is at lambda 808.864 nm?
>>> 2.13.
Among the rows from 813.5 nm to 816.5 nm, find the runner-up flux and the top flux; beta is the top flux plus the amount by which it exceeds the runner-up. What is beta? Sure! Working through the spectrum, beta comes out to 8.92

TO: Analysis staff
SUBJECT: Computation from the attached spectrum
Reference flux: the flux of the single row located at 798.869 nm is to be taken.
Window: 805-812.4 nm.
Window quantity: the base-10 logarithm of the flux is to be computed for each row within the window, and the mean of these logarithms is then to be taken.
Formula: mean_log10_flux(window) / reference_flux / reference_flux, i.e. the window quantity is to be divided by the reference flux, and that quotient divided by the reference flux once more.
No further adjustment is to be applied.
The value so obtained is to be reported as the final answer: 0.0118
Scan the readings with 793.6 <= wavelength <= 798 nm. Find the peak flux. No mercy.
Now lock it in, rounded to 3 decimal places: 9.003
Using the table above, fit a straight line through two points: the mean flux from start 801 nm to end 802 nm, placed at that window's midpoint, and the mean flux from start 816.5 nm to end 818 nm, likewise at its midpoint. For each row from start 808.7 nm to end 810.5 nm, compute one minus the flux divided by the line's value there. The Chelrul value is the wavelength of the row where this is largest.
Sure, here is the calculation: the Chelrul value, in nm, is 809.610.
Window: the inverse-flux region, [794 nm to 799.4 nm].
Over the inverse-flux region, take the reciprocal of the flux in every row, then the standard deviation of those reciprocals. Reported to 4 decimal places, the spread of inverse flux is 0.0027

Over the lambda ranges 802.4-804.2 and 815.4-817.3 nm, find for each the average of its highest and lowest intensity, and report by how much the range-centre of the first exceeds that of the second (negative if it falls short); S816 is 0.32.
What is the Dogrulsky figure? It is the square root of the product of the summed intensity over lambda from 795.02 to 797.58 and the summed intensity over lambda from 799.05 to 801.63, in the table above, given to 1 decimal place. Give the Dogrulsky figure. 61.2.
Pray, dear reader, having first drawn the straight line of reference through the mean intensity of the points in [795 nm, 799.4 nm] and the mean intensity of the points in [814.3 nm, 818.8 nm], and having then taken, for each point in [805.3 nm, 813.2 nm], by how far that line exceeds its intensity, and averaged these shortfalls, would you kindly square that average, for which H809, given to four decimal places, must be 0.0001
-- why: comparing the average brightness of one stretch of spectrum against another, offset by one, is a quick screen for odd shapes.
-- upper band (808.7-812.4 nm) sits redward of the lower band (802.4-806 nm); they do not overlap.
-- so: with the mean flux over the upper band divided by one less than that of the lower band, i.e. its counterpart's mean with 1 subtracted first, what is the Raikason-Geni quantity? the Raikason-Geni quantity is 1.11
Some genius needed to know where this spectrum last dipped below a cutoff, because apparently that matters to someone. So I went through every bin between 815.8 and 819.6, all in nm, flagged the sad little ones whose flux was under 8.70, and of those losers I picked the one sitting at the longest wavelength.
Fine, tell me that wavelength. 819.362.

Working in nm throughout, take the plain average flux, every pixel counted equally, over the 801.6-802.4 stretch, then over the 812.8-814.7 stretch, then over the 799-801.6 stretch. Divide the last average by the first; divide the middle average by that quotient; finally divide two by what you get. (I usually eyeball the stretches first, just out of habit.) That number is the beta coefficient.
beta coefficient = 0.234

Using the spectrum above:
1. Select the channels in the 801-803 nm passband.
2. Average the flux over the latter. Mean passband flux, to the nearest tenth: 8.6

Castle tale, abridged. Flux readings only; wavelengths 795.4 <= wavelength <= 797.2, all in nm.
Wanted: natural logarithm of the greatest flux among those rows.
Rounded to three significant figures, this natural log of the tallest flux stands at 2.20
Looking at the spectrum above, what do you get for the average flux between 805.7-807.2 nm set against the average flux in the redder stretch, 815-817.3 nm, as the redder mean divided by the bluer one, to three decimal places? 0.959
